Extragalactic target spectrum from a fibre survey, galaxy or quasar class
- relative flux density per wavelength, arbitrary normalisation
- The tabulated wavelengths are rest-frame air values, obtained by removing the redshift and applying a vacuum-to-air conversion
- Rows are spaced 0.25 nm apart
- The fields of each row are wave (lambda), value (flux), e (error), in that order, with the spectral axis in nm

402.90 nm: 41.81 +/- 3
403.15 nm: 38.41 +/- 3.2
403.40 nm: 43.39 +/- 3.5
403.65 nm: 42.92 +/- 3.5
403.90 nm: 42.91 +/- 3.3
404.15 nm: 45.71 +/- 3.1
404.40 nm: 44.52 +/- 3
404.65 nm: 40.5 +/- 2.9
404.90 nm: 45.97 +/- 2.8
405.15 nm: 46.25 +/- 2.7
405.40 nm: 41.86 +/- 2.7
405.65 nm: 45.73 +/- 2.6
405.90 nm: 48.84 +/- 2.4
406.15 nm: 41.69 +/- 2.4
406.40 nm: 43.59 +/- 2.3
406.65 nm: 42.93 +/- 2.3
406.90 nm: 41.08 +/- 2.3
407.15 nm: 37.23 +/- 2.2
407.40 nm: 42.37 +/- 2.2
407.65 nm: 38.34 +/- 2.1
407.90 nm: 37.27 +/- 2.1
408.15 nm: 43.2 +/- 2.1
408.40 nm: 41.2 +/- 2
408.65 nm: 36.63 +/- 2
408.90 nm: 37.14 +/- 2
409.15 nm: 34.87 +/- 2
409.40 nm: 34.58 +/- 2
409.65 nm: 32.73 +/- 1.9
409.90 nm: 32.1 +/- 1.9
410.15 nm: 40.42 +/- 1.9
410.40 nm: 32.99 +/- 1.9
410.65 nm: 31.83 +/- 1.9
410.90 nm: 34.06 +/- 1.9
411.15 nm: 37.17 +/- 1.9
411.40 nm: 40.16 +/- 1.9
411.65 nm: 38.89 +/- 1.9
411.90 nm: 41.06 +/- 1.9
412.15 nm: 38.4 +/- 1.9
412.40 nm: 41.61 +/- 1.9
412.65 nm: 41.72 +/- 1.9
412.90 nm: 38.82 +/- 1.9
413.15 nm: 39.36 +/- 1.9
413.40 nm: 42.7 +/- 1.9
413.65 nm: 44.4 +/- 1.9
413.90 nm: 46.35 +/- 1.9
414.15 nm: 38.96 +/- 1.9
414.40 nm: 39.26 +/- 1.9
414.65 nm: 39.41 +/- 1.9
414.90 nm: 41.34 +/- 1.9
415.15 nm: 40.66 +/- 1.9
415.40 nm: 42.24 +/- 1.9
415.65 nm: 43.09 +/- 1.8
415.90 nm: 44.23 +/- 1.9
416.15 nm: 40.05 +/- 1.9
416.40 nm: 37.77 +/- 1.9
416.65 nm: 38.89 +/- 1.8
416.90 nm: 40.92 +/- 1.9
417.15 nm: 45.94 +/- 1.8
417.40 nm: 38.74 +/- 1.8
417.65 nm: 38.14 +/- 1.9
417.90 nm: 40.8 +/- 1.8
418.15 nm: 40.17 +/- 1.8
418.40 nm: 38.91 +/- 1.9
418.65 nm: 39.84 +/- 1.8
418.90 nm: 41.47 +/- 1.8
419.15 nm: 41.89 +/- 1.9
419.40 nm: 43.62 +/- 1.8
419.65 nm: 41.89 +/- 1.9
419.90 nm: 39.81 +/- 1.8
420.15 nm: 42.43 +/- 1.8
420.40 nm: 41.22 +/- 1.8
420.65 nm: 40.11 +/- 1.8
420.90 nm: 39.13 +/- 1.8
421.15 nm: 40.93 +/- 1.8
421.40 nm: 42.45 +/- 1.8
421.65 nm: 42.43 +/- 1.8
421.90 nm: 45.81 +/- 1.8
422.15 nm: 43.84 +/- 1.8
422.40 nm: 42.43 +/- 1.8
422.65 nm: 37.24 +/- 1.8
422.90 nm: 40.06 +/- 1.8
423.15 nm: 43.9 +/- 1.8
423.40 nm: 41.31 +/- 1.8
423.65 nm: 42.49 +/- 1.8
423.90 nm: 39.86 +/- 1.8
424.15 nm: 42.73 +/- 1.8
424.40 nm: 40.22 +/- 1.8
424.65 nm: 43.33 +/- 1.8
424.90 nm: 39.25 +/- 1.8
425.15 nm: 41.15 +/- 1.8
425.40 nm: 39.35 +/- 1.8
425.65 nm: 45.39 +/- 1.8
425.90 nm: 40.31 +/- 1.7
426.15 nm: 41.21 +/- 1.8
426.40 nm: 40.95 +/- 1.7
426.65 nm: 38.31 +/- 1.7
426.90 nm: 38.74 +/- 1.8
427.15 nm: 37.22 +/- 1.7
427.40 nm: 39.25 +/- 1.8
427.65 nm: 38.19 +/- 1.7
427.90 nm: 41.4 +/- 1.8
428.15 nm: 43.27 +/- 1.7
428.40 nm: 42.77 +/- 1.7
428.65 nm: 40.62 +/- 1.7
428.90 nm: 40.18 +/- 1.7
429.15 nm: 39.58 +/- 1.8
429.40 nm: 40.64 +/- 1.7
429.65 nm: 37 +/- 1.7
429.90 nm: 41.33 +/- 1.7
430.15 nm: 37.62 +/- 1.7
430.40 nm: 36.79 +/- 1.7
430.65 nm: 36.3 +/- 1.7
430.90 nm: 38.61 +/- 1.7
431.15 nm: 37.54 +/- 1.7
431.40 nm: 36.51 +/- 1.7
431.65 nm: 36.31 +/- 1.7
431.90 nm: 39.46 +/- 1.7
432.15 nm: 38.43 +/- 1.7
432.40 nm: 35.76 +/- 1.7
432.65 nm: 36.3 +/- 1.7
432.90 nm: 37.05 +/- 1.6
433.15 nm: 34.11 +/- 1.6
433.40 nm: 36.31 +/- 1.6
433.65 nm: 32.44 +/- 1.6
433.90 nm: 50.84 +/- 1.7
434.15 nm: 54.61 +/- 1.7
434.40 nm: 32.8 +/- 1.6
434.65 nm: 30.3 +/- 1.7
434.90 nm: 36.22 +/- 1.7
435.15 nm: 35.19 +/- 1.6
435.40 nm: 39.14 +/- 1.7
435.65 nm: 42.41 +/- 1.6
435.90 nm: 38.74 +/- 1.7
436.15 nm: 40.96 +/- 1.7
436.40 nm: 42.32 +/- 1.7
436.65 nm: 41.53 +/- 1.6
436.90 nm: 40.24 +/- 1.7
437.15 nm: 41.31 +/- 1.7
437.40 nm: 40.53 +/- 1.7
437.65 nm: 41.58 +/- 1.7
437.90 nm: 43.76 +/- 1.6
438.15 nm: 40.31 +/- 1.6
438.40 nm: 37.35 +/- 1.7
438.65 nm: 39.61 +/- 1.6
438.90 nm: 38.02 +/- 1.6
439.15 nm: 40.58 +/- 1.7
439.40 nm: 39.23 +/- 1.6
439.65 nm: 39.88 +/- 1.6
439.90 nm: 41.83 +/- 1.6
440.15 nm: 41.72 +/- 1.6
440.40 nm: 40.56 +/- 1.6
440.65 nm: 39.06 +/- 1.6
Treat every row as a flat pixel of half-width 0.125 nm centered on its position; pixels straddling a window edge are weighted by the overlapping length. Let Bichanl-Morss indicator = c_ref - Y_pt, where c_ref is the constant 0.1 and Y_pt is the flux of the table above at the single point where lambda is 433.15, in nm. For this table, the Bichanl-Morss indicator -34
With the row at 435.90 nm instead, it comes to -39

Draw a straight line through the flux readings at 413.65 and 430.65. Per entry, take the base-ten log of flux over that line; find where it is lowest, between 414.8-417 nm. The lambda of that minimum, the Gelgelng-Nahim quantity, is 416.40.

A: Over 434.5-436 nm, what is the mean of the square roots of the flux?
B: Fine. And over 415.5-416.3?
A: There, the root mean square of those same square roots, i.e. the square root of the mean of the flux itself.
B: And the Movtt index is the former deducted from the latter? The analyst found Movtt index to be 0.4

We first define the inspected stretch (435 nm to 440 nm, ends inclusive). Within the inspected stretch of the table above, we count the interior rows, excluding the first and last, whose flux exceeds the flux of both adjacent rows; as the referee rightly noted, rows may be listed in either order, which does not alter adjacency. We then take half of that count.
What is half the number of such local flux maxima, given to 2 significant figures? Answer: 3.0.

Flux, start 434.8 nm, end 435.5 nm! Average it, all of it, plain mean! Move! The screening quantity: 37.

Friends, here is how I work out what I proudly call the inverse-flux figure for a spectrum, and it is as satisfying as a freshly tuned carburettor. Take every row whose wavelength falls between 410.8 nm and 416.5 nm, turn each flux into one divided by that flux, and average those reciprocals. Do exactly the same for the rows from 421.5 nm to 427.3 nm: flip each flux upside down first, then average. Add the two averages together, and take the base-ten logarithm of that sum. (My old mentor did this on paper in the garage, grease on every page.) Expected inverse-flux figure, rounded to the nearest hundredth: -1.31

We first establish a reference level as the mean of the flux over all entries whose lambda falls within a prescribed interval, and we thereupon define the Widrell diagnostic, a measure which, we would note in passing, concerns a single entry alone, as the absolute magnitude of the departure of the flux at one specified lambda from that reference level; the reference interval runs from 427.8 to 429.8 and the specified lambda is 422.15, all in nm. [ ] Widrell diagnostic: 3.2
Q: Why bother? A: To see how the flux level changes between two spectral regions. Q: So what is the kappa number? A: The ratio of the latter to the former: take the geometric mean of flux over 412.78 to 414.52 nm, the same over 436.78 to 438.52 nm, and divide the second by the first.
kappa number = 0.98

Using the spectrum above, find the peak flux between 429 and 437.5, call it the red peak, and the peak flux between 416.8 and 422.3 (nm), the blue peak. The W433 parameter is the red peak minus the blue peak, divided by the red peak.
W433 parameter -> 0.16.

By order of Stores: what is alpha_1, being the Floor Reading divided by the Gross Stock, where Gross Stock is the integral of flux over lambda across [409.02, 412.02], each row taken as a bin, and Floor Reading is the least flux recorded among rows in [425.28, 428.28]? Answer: 0.346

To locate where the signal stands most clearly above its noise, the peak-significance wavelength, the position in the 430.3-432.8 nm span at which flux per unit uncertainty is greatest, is 431.90 nm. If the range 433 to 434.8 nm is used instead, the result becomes 434.15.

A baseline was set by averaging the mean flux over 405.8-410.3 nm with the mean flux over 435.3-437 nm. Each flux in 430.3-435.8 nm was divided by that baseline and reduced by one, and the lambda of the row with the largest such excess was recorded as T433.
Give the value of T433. 434.15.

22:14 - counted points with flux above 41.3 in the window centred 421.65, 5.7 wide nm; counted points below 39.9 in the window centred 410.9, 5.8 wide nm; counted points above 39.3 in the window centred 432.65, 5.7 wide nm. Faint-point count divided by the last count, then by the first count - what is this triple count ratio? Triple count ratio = 0.25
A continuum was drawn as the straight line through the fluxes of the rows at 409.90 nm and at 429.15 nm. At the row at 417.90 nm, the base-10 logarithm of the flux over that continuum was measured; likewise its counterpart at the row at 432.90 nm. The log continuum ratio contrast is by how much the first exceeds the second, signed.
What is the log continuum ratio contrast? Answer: 0.11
